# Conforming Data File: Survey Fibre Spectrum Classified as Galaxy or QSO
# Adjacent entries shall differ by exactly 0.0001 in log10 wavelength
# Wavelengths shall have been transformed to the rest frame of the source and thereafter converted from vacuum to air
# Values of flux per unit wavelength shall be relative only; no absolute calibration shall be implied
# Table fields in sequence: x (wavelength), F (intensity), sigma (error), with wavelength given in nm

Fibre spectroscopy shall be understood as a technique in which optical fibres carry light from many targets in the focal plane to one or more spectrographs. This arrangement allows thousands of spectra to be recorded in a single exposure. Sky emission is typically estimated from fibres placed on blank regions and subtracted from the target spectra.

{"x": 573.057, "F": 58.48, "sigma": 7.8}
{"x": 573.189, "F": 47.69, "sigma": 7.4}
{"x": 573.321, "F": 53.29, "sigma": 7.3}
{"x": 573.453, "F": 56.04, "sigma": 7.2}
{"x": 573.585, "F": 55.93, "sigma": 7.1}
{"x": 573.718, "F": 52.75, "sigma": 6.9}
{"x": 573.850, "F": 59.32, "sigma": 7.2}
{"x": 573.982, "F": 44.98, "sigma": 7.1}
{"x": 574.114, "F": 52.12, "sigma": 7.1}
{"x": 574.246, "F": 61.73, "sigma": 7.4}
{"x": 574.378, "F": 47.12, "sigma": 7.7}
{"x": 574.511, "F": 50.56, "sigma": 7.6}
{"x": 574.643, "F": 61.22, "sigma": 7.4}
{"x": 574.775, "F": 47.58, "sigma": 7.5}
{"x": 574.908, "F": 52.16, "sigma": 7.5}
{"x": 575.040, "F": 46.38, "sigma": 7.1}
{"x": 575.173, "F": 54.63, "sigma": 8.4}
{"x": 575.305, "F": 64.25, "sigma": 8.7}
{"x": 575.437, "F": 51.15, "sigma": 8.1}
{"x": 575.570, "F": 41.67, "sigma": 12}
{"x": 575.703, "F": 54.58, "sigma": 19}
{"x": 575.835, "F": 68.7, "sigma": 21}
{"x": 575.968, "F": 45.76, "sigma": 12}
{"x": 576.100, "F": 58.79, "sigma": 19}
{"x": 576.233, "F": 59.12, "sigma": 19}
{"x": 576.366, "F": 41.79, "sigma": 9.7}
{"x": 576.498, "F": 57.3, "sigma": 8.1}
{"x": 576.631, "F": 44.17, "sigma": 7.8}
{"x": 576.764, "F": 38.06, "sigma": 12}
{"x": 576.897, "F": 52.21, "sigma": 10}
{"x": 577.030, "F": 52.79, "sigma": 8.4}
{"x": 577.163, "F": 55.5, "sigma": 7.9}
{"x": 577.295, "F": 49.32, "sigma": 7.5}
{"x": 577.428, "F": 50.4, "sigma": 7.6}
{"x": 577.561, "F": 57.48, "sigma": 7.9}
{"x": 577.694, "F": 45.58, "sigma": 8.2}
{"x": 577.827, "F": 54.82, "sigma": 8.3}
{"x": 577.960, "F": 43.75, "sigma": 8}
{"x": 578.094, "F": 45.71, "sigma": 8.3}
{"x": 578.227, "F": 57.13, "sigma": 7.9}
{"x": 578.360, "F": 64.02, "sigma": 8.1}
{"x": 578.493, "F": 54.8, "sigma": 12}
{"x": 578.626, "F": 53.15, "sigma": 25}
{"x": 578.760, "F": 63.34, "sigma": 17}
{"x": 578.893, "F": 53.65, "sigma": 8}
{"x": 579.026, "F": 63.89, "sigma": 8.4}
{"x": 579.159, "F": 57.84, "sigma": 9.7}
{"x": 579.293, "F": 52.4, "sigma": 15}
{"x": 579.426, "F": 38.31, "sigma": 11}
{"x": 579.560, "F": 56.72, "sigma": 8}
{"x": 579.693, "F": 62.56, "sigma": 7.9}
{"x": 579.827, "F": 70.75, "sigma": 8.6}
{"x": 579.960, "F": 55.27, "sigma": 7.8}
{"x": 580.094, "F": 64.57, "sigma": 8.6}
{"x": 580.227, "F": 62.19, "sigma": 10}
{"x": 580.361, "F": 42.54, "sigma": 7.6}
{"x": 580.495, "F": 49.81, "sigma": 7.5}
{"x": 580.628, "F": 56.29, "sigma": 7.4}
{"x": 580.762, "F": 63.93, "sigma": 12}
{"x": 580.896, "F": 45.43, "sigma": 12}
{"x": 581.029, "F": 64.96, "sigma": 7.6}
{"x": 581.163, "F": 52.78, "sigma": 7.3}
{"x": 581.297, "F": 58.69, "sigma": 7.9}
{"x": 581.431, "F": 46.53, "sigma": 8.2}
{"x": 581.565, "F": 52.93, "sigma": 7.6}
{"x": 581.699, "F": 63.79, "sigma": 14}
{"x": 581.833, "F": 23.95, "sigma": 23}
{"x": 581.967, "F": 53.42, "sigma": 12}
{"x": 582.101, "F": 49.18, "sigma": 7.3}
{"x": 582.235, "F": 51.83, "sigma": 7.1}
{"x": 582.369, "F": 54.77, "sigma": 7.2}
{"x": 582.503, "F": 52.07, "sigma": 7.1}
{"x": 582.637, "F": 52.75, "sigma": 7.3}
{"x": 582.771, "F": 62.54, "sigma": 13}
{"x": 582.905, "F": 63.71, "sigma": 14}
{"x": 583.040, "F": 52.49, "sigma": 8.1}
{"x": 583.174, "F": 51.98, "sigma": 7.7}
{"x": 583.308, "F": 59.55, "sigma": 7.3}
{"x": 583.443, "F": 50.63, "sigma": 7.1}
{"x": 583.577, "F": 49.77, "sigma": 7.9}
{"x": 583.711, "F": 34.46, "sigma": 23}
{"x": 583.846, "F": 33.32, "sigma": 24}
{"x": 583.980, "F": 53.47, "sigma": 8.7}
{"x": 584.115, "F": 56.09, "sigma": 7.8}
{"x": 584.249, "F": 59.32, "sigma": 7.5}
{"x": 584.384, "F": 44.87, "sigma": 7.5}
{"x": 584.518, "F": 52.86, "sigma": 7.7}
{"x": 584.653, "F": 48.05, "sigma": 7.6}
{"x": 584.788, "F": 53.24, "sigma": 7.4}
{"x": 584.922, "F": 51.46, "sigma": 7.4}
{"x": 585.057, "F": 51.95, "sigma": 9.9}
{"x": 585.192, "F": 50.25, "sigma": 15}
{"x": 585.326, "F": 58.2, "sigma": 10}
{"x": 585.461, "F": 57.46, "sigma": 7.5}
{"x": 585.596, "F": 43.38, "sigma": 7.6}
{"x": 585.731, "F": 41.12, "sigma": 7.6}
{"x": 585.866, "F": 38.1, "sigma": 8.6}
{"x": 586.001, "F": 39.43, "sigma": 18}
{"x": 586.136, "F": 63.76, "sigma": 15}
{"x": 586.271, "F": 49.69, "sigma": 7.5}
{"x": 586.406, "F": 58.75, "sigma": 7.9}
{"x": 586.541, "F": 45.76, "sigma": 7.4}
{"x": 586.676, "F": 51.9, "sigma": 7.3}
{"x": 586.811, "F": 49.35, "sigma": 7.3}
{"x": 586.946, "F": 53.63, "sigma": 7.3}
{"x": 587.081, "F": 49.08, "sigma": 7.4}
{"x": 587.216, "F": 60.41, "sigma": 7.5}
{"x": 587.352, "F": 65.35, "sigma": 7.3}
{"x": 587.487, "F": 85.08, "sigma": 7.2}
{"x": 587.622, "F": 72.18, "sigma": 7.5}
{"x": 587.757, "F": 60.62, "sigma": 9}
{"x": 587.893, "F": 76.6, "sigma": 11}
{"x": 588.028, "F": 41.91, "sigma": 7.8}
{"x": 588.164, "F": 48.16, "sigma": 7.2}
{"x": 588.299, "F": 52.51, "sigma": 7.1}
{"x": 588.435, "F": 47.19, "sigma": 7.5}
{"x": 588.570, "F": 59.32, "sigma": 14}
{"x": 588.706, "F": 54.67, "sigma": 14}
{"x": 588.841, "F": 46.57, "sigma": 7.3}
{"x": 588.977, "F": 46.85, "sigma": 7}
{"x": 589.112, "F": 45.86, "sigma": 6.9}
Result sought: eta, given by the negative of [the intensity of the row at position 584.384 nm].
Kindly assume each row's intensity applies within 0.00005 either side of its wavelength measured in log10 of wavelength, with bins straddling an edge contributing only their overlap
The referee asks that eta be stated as -45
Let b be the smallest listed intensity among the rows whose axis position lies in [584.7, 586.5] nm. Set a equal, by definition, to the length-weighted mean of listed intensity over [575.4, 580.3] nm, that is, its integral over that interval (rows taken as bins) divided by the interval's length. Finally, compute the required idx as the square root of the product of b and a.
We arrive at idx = 45.4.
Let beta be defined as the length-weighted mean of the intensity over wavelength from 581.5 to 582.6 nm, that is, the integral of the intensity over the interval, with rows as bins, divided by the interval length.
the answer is 50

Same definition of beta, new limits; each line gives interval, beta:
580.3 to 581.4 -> 54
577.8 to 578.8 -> 54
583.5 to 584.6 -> 48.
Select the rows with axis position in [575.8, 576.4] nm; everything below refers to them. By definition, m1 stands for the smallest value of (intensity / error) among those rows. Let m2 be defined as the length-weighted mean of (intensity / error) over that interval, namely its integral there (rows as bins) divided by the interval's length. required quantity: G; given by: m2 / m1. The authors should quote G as 1.13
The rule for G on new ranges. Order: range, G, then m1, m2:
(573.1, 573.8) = 1.15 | 6.4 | 7.4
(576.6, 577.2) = 1.70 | 3.2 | 5.4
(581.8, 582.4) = 5.33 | 1.0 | 5.5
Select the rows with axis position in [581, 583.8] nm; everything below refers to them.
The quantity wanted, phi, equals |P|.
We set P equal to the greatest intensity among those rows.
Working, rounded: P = 64.96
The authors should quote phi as 65.0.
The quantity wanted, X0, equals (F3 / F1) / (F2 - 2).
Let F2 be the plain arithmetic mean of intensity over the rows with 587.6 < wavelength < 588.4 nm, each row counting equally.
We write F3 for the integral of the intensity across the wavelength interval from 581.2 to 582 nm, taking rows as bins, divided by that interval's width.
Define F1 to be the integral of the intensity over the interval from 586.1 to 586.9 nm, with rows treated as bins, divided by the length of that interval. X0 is 0.0166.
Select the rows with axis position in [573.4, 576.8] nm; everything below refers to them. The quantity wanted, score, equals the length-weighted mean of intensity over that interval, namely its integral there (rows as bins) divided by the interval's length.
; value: 52.7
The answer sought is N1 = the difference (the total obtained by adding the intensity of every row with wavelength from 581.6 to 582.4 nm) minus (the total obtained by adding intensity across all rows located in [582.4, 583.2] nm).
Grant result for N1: -39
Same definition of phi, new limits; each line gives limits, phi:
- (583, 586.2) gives 63.8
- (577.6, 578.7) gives 64.0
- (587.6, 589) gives 76.6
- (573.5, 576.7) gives 68.7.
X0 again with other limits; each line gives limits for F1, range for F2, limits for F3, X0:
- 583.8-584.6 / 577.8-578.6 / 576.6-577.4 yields 0.0189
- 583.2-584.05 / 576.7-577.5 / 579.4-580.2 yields 0.0264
